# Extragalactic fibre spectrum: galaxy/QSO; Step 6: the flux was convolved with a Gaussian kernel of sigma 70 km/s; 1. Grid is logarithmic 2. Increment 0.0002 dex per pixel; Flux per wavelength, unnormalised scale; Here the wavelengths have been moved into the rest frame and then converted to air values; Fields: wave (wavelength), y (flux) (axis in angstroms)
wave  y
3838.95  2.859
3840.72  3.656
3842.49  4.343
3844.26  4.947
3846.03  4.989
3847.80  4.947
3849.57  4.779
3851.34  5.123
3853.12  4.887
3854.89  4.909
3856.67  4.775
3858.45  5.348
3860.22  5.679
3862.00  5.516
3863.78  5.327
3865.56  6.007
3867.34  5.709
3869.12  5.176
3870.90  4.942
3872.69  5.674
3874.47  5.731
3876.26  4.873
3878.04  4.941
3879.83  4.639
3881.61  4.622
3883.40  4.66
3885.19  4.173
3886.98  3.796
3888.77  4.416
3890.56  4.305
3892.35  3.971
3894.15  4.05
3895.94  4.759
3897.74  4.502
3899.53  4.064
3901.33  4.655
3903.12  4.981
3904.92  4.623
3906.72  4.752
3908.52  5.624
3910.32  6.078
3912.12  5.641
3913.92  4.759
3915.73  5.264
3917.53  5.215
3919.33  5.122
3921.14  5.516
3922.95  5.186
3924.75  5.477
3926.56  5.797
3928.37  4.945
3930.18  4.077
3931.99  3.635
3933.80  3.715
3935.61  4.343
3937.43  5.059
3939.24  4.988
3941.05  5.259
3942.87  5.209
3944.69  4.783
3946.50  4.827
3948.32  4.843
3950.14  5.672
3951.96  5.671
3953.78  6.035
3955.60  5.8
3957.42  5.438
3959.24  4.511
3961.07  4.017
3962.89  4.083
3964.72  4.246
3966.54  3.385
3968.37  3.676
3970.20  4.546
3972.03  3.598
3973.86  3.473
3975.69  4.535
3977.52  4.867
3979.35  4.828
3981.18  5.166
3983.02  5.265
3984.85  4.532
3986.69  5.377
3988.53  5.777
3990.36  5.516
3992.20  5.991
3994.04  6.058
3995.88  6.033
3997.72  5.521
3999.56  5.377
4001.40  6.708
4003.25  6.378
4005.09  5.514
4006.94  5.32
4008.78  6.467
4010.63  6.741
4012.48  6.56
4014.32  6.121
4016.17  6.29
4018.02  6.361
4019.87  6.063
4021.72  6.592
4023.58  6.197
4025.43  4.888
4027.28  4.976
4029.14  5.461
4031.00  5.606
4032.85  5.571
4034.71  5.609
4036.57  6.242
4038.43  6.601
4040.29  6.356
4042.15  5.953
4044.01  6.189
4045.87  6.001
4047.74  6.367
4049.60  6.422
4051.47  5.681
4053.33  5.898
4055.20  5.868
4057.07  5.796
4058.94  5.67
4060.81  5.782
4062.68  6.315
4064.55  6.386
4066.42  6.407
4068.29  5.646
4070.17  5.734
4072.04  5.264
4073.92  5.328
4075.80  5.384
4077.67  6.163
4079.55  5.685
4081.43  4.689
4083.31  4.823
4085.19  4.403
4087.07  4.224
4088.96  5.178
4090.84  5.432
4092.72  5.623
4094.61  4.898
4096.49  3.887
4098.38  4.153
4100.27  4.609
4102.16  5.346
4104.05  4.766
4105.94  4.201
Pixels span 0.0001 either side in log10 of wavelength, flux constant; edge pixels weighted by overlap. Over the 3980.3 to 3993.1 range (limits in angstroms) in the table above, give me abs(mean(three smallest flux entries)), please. 5.0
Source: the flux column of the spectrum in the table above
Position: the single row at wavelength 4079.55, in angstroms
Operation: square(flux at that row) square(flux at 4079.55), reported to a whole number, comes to 32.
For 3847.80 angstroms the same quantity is 24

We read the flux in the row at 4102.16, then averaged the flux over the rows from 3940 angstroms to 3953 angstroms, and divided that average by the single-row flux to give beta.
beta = 0.97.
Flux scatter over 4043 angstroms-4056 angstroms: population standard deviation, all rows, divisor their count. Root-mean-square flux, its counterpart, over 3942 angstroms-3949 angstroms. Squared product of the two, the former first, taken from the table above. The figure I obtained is 2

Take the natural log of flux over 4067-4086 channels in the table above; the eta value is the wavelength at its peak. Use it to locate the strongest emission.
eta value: 4077.67 angstroms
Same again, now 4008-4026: 4010.63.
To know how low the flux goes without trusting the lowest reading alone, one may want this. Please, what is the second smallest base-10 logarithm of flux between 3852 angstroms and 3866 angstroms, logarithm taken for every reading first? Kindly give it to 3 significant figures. 0.689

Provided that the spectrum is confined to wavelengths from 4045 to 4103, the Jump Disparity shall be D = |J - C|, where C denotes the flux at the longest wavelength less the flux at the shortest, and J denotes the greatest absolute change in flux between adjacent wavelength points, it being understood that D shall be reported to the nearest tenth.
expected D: 1.7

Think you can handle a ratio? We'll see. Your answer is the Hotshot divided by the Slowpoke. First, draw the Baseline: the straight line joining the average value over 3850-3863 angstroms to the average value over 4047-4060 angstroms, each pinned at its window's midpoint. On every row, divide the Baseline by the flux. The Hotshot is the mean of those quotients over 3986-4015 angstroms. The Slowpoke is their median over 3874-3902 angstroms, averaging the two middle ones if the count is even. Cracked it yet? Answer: 0.83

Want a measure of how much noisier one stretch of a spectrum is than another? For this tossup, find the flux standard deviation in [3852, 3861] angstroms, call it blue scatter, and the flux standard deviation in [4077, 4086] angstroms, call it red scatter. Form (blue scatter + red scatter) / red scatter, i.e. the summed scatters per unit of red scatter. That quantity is 1.52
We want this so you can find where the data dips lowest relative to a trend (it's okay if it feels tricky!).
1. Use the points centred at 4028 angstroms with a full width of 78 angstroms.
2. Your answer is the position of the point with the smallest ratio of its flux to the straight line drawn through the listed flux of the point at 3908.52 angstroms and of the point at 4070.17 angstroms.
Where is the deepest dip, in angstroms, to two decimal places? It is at 4025.43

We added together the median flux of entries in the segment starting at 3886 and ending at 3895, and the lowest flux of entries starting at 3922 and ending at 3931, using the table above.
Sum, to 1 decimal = 8.1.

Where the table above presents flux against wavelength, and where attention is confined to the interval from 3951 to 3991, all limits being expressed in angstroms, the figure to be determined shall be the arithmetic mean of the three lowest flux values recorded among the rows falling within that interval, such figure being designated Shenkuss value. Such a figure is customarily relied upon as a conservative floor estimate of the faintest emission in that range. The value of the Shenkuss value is 3.5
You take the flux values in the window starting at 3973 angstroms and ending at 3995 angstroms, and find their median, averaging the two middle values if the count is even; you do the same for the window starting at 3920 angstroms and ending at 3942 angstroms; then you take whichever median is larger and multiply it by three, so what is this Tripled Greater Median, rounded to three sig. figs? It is 15.6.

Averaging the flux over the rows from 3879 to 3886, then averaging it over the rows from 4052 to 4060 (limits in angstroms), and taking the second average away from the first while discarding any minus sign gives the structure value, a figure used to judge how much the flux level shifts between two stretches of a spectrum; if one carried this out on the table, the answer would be 1.3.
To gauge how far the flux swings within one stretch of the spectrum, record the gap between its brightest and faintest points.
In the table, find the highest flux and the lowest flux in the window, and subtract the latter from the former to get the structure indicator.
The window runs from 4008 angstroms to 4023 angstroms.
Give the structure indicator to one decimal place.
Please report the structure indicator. 0.7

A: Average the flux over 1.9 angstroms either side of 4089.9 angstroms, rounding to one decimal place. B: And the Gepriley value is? 5.3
